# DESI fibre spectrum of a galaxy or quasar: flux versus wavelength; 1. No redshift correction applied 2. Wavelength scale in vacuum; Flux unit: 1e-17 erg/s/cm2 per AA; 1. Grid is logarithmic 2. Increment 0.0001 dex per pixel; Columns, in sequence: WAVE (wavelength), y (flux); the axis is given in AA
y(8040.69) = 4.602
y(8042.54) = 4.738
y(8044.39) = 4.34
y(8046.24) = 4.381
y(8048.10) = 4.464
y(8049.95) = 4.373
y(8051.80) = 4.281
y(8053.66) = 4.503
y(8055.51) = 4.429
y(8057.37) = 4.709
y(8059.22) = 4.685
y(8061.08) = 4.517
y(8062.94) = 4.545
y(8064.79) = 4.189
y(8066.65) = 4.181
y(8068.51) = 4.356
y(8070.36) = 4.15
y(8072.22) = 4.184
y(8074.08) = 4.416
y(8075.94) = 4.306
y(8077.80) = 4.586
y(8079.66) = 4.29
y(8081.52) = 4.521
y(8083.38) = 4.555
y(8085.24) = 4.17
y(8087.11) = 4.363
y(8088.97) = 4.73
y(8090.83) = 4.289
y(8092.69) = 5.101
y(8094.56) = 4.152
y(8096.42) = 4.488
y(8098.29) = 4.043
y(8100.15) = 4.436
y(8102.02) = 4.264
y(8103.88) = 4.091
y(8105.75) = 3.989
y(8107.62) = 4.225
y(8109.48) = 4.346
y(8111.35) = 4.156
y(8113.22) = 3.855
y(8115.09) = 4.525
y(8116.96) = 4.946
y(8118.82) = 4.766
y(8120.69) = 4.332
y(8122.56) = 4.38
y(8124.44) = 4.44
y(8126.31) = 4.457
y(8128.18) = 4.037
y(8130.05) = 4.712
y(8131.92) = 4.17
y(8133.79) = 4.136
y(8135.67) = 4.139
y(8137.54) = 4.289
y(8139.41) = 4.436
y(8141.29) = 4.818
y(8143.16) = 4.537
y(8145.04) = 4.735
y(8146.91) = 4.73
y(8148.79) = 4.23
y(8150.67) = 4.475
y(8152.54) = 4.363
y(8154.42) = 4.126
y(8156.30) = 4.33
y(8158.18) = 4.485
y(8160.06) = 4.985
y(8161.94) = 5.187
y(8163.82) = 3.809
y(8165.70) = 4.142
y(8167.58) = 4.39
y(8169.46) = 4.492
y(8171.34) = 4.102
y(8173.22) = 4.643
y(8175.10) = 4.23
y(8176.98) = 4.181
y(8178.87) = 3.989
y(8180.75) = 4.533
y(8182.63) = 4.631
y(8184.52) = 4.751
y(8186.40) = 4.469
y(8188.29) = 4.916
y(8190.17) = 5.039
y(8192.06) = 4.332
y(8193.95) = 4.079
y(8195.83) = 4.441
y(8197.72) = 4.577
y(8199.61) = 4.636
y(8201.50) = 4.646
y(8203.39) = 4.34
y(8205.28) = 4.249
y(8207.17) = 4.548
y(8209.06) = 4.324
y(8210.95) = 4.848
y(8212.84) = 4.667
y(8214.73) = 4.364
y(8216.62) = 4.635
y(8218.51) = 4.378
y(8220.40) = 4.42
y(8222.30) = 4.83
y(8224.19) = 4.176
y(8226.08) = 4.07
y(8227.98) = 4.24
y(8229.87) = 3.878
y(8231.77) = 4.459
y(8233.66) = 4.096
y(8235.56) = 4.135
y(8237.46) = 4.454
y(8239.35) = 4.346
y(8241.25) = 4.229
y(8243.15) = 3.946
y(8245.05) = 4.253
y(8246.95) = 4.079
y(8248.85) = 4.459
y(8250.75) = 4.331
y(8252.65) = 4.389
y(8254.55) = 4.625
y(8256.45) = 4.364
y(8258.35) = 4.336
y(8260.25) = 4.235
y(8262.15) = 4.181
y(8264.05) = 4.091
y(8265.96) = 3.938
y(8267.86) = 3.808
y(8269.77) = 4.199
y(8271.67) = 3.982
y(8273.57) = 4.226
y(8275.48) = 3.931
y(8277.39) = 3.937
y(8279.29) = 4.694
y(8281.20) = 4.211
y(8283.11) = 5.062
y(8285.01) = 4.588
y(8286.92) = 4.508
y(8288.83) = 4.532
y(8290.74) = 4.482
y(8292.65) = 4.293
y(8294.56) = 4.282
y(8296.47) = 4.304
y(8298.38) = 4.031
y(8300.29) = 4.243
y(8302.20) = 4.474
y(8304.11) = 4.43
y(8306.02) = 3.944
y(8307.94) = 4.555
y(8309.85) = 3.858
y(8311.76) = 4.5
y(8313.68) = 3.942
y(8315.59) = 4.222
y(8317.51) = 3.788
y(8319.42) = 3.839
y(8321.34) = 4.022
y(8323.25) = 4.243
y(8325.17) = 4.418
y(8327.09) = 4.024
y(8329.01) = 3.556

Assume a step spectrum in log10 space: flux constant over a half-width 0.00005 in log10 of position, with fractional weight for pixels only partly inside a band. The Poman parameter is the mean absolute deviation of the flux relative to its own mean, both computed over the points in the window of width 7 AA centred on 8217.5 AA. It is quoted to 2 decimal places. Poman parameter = 0.09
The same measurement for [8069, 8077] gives 0.10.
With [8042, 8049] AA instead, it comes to 0.13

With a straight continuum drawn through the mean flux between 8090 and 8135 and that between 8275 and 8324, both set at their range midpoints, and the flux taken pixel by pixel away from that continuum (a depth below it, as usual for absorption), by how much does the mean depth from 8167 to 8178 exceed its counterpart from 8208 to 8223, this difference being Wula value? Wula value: 0.24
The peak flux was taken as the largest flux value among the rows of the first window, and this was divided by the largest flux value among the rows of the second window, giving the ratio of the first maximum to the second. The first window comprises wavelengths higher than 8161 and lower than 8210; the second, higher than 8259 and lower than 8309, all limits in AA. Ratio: 1.025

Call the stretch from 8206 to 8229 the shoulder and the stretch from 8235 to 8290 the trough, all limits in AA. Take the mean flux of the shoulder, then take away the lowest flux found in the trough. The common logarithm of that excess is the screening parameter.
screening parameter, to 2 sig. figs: -0.19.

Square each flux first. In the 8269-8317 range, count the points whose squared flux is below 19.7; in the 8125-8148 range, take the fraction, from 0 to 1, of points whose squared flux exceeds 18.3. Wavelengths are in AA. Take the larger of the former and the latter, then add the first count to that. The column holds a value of 32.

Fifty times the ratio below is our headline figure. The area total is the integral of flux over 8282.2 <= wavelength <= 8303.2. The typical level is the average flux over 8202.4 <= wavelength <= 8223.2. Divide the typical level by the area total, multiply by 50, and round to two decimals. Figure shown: 2.42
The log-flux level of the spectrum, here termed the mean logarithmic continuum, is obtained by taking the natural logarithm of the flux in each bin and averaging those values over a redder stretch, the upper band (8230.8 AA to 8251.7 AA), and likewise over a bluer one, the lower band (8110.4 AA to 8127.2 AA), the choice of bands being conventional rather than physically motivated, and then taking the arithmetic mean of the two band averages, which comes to 1.47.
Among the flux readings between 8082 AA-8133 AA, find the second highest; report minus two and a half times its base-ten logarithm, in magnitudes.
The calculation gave -1.74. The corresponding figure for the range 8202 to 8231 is -1.71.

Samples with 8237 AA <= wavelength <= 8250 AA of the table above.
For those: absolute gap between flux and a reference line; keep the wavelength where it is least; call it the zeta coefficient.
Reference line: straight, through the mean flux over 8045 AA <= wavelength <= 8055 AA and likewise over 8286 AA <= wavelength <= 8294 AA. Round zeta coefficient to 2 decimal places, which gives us 8237.46 AA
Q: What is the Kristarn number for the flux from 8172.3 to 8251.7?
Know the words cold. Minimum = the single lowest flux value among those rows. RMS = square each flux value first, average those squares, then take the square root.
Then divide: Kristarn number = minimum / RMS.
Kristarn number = 0.880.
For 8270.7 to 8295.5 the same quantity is 0.899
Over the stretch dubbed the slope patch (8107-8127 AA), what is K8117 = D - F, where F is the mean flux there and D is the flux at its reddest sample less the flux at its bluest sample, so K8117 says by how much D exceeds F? -4.17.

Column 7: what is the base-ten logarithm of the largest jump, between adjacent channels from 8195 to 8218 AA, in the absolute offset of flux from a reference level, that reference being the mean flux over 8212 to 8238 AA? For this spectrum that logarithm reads -0.31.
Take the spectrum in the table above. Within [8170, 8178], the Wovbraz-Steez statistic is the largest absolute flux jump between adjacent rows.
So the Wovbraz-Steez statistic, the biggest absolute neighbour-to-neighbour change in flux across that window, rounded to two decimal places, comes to 0.54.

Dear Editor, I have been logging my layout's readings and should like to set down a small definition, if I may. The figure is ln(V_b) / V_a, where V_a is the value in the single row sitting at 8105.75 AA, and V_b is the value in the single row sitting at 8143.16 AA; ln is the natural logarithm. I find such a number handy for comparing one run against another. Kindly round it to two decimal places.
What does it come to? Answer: 0.38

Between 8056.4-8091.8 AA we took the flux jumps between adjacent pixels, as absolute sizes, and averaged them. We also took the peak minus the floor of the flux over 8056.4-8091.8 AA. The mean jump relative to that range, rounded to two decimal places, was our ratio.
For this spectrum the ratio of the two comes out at 0.34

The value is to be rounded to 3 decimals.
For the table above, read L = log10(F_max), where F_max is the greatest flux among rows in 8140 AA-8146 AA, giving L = 0.683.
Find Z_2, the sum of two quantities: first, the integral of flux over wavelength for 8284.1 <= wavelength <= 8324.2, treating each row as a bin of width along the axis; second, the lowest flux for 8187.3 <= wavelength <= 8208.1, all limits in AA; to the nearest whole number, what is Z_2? 174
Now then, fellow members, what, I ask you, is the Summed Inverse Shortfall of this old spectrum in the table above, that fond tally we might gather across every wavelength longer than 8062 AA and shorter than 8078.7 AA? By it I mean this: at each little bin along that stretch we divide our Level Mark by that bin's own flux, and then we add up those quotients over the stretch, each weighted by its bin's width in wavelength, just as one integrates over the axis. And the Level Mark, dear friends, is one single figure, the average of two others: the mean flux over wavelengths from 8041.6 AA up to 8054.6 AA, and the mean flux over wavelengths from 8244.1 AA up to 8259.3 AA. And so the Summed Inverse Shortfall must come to 17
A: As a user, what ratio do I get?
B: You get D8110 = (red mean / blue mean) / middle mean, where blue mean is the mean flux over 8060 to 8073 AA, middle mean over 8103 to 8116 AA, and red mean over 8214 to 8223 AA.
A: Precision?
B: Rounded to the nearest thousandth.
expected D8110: 0.252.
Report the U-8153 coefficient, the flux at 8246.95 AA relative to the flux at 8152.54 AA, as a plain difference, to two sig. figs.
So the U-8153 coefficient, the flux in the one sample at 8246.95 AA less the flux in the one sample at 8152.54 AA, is -0.28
